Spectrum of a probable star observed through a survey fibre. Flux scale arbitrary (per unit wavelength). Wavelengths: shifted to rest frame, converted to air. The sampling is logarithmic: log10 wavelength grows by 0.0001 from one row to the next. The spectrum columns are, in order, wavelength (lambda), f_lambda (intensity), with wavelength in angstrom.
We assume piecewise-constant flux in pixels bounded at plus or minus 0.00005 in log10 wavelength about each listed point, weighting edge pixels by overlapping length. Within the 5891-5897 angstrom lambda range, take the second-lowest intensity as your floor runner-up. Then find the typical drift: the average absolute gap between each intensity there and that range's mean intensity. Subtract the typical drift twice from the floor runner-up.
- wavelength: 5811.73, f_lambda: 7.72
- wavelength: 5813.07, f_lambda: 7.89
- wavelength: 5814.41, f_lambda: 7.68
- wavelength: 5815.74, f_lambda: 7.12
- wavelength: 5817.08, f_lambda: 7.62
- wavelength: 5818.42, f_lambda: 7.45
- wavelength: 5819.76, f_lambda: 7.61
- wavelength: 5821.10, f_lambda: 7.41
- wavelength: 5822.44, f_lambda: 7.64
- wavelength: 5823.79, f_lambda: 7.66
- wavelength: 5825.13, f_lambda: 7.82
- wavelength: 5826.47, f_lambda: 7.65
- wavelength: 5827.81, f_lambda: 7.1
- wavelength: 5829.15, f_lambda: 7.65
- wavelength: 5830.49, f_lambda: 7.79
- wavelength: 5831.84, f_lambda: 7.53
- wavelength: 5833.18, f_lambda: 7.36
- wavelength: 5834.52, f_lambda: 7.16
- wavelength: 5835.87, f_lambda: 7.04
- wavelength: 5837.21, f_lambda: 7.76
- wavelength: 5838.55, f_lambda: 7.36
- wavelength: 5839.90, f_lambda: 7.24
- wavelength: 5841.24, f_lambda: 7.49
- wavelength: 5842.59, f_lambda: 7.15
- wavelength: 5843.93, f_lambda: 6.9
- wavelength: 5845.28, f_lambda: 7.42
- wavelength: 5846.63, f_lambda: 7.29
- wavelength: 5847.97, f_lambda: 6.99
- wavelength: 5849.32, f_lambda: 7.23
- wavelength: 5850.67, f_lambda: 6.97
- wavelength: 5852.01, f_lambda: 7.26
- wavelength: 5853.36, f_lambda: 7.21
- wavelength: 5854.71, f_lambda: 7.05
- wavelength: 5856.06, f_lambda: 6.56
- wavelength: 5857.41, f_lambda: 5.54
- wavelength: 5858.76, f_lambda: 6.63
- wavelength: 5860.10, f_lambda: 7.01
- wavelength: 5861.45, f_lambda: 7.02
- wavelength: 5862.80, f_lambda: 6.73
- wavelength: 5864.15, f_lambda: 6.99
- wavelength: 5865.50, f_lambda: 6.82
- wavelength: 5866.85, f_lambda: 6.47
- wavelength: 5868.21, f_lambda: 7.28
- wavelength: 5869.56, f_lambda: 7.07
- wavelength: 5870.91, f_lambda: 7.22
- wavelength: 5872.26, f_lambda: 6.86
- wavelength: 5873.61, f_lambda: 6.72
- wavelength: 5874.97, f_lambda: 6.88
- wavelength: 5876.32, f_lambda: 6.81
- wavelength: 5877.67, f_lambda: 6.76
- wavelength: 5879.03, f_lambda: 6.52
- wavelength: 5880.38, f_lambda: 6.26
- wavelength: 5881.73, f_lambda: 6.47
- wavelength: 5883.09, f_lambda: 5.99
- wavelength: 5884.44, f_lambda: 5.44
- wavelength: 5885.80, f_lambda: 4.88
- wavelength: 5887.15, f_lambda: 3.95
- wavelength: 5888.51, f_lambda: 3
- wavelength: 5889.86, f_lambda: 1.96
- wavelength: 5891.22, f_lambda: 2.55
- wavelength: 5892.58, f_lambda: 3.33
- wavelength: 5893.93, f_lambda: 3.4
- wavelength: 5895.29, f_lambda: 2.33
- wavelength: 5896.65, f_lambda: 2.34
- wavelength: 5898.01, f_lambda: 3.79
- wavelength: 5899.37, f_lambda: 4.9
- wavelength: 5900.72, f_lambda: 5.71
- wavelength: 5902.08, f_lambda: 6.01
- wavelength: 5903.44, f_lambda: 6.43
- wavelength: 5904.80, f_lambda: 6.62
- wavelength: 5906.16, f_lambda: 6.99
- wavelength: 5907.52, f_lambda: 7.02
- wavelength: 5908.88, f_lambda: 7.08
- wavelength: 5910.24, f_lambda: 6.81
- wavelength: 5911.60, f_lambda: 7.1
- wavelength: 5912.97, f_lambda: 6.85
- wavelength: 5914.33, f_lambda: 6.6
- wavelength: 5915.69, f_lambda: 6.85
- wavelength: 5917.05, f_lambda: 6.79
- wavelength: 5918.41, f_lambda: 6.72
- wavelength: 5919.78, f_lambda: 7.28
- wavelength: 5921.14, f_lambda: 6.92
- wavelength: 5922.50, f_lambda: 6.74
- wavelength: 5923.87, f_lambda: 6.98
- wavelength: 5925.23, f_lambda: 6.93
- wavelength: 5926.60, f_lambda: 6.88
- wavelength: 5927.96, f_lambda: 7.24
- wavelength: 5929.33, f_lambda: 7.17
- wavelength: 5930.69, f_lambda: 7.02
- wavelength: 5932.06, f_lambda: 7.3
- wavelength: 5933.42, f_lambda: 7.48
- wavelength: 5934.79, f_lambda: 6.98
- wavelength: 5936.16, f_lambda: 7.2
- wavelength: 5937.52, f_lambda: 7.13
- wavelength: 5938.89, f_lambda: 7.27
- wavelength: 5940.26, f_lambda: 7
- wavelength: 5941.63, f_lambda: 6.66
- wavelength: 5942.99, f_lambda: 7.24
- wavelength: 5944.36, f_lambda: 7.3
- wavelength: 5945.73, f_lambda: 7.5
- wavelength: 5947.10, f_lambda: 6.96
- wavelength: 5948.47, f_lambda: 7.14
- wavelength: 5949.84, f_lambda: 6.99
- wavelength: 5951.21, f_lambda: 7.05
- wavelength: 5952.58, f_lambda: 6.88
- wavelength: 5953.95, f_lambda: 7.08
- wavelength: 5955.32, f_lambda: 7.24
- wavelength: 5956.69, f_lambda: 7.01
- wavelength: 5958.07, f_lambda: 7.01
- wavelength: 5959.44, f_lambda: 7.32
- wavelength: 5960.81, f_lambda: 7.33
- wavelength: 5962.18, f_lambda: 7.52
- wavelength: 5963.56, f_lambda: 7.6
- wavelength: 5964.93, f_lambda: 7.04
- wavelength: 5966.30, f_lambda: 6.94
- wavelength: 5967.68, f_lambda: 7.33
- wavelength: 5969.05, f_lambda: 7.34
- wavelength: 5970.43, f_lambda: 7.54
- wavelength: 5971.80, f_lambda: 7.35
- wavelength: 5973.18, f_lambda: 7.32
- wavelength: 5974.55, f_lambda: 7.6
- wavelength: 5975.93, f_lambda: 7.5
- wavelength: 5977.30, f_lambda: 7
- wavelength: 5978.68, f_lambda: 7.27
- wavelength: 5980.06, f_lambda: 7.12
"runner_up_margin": 1.4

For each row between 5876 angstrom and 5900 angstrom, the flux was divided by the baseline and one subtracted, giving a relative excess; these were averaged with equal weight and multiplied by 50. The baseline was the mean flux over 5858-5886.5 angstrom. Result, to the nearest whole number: -16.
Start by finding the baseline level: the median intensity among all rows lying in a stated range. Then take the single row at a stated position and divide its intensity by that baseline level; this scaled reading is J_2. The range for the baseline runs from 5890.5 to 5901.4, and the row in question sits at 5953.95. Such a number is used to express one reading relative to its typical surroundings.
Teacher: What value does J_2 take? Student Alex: 2.10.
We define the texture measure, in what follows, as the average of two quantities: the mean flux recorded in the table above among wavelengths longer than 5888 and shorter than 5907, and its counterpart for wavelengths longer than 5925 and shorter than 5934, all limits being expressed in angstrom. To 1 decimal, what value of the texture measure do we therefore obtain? 5.7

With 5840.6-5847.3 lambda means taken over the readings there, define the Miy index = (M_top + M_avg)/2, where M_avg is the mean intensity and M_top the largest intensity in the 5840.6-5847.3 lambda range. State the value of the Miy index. 7.4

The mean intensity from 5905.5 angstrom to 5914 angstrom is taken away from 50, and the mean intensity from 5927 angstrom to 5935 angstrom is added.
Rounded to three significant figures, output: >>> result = 50.2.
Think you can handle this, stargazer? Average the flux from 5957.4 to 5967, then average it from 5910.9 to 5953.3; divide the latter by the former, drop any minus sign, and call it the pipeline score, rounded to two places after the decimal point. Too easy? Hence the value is 0.97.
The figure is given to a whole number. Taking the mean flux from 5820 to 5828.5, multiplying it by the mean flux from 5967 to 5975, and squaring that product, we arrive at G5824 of 3130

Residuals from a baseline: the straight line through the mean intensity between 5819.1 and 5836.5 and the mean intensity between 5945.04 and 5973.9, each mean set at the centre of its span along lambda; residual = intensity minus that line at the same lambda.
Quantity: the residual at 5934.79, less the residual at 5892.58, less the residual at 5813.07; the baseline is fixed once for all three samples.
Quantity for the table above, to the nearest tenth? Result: 3.4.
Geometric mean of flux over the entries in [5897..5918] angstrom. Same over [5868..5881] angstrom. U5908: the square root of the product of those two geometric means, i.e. 6.6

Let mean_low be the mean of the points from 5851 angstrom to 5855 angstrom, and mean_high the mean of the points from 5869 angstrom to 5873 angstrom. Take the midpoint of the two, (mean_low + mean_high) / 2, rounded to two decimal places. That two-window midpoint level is 7.11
